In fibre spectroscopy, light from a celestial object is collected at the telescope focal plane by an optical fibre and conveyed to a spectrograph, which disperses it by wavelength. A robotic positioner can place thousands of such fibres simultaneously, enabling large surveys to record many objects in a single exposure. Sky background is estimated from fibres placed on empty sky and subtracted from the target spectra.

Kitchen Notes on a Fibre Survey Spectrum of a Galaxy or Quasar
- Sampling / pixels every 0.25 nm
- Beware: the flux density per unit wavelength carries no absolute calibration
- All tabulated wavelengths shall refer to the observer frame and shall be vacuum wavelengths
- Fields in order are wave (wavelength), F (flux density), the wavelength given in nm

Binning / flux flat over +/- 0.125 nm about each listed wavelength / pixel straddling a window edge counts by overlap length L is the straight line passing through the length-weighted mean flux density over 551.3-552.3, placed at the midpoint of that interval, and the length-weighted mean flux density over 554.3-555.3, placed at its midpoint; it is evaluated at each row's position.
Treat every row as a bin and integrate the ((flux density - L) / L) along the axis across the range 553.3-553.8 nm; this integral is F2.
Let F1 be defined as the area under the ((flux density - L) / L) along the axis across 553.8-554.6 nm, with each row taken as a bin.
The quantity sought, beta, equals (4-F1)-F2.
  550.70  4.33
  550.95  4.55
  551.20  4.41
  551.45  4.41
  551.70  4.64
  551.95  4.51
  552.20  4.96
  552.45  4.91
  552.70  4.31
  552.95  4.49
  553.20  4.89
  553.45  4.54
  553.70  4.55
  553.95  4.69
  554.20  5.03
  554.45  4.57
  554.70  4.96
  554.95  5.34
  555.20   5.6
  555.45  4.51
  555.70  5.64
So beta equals 4.07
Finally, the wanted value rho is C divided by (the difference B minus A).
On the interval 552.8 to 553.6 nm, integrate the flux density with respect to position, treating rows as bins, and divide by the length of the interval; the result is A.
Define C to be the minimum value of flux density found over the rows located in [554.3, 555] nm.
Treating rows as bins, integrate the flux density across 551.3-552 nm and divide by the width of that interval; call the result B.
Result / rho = -42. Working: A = 4.6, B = 4.52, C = 4.57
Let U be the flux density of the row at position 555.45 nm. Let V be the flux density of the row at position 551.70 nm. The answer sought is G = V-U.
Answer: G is 0.1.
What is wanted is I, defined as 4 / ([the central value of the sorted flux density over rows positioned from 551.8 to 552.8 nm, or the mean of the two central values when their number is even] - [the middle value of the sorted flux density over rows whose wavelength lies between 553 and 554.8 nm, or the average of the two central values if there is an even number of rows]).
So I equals 200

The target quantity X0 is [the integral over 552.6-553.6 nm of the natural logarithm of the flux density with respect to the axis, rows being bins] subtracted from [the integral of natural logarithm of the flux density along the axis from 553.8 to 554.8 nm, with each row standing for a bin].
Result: 0.05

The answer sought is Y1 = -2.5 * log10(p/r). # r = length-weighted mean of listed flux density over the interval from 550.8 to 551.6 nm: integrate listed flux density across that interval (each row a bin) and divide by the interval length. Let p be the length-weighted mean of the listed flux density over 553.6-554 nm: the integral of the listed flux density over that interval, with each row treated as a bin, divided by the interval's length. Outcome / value -0.037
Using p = 4.61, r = 4.46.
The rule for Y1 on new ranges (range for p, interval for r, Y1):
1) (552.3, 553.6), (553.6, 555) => 0.047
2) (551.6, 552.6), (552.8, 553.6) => -0.028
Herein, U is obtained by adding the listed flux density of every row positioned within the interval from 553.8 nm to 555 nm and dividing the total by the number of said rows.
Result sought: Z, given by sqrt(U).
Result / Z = 2.22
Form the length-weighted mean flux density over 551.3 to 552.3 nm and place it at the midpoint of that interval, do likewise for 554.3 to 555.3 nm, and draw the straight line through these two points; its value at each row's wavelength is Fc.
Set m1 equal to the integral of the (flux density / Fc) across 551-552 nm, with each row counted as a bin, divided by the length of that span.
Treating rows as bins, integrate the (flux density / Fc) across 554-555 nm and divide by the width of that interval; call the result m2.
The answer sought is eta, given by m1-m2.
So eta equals 0.01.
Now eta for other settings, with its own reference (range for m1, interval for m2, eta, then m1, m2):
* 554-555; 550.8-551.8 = -0.02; 0.974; 0.99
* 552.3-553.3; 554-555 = 0.00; 0.974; 0.97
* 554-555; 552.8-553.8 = 0.03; 0.974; 0.95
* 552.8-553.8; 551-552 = -0.04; 0.949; 0.98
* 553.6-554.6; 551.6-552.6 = -0.07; 0.946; 1.02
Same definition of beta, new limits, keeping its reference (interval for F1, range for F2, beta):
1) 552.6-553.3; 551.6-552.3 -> 4.03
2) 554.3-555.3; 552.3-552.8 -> 4.01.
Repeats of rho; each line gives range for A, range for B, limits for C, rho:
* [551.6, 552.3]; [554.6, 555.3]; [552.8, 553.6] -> 7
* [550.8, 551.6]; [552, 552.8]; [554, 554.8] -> 18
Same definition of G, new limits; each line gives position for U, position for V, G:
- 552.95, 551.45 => -0.1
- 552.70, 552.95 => 0.2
